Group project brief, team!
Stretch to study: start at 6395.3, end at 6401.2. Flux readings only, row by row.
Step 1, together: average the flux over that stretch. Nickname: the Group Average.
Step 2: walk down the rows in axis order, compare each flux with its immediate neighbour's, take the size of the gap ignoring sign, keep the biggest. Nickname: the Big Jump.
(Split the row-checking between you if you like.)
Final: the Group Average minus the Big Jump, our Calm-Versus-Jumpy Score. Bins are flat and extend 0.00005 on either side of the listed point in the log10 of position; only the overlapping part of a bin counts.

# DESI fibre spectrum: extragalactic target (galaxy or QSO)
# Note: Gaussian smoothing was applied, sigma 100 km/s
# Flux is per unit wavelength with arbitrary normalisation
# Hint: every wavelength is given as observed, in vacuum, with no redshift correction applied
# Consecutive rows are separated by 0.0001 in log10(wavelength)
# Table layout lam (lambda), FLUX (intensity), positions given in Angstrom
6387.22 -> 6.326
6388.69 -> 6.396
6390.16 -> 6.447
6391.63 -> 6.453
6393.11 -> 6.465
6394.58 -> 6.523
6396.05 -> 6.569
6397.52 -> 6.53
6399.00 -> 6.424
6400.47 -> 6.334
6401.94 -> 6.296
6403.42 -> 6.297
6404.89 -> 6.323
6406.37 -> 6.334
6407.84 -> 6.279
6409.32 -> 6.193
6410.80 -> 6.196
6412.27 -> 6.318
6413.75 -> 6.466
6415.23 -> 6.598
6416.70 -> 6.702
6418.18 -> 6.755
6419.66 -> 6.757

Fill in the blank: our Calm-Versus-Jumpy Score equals 6.36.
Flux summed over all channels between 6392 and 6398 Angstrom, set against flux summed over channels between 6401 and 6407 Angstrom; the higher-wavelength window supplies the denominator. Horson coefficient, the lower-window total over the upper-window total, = 1.03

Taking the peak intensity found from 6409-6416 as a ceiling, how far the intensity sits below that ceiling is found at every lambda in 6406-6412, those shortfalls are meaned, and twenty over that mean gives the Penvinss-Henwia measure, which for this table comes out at 58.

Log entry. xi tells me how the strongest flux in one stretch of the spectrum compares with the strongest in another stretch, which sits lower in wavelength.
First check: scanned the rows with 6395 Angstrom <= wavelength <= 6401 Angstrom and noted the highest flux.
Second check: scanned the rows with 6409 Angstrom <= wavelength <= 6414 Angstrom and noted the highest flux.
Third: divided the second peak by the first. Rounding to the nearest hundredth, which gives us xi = 0.98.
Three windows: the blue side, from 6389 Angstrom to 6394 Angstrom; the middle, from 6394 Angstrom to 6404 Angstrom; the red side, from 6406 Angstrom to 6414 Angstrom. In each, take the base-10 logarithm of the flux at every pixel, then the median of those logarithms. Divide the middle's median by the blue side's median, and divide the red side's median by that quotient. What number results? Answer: 0.801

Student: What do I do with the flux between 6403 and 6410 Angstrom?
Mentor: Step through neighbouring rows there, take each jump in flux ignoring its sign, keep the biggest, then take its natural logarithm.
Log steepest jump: -2.5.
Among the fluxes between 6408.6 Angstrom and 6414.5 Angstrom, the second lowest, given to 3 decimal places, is 6.196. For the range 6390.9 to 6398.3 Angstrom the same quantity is 6.465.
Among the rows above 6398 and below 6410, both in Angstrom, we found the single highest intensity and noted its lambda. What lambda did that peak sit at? 6399.00 Angstrom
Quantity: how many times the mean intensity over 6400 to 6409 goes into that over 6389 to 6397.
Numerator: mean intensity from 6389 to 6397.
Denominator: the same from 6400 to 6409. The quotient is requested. 1.03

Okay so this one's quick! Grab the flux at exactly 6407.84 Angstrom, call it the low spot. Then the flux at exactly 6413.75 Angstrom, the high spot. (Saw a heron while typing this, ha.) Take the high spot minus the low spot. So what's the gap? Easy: 0.19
